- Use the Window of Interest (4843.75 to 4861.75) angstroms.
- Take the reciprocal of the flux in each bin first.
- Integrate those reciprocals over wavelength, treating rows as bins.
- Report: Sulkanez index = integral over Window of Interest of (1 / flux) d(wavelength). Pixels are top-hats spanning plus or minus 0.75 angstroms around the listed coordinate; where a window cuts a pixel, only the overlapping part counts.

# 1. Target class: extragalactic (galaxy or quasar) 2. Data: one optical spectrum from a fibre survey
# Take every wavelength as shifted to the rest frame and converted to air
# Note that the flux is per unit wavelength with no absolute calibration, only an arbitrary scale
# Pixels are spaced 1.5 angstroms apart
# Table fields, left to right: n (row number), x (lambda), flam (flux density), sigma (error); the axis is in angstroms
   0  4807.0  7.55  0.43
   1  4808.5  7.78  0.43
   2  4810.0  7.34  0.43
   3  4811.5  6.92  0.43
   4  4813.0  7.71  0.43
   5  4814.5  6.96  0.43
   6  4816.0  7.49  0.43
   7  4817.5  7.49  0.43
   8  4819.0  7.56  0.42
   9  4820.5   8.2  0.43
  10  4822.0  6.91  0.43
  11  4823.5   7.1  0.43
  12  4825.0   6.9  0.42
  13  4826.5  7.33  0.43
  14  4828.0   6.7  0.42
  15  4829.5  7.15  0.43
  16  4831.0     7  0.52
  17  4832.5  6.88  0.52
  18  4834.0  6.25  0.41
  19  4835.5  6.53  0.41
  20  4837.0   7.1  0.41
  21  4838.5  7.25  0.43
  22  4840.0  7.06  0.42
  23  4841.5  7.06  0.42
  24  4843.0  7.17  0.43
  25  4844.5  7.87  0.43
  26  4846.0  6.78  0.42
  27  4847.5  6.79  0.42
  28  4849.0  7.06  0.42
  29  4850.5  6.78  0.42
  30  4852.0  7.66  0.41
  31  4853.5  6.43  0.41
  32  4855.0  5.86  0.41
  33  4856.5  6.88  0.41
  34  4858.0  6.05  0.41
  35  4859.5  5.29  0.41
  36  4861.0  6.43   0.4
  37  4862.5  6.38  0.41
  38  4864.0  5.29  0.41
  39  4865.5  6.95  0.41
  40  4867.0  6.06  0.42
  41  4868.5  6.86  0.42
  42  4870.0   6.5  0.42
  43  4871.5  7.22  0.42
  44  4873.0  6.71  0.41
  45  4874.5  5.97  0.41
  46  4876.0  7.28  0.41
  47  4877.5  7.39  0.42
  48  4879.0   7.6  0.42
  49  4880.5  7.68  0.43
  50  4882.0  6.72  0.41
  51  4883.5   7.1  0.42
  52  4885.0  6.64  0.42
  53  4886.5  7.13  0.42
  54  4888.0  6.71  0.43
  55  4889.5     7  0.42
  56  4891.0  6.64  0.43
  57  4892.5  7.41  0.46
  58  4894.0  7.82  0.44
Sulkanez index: 2.7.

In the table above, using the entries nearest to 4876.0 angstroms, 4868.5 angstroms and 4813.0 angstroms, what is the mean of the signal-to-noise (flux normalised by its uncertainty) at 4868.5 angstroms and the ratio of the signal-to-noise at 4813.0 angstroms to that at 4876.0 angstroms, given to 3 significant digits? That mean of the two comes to 8.67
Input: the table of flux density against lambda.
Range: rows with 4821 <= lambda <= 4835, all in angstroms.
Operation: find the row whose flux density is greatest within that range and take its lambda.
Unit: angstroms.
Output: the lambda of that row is 4826.5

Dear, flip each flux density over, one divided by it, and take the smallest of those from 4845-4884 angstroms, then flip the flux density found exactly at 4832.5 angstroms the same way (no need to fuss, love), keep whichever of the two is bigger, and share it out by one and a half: 0.097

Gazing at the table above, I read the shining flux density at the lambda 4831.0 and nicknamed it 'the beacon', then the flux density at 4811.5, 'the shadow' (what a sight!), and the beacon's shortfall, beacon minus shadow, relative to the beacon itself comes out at 0.011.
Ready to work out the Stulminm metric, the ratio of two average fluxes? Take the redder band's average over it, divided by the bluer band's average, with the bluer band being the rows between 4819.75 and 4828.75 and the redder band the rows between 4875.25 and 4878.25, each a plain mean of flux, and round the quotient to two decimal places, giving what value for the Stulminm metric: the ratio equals 1.02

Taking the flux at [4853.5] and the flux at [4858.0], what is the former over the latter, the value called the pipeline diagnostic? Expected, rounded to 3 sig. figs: 1.06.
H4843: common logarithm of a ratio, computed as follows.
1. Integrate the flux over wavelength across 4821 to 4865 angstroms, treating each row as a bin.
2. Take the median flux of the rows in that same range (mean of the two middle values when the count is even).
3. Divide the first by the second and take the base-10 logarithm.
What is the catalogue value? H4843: 1.6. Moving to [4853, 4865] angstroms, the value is 1.1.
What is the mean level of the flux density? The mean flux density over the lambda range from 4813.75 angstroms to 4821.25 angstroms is 7.5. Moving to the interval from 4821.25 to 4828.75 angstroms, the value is 7.0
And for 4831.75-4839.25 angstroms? 6.8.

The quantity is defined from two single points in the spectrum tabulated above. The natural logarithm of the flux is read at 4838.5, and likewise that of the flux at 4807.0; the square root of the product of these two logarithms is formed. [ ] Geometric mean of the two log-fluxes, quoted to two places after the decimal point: 2.00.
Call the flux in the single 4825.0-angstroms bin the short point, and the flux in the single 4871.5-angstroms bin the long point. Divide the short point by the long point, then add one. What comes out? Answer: 1.96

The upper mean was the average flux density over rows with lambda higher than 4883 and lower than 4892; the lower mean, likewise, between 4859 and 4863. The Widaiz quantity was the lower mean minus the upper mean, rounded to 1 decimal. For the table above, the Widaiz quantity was -0.8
